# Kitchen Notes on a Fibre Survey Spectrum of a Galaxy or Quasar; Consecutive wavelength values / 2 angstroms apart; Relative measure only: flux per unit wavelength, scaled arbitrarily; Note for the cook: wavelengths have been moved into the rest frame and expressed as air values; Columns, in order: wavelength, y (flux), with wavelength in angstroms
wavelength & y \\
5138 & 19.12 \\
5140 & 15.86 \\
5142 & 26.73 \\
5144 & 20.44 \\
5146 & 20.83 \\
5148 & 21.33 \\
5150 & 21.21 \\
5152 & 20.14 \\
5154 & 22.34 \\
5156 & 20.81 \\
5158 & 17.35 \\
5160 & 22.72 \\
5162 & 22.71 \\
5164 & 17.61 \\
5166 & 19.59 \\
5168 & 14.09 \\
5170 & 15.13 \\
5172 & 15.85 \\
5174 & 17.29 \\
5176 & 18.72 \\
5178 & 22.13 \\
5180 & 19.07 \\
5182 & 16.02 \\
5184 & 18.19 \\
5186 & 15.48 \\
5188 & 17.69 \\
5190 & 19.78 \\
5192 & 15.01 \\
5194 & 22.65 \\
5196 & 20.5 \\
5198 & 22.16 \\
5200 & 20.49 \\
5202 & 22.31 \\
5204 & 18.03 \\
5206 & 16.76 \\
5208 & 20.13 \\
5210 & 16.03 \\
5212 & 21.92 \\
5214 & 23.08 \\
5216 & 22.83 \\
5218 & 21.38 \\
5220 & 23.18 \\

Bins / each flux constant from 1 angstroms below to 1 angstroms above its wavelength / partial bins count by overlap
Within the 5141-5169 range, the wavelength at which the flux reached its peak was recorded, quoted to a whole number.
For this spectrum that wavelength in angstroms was 5142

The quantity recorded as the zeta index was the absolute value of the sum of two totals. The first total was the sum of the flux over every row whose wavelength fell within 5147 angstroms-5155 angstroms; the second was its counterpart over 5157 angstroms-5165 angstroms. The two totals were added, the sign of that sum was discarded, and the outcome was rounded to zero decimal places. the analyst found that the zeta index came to 165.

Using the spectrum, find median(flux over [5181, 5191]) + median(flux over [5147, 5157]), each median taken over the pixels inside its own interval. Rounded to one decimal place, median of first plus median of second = 38.9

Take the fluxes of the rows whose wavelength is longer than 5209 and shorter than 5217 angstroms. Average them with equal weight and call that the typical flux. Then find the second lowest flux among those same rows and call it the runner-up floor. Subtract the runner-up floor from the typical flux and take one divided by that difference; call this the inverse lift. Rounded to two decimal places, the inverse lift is -1.05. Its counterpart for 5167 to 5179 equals 0.48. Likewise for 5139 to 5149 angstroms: 1.67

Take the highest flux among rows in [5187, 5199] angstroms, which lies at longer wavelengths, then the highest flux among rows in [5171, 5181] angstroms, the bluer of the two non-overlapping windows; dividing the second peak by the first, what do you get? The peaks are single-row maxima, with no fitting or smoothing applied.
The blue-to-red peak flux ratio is 0.98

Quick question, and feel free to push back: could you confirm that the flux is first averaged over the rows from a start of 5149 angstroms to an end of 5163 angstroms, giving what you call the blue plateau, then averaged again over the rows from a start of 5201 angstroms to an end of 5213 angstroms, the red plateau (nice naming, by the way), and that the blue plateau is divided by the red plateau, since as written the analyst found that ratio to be 1.10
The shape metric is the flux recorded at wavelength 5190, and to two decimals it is 19.78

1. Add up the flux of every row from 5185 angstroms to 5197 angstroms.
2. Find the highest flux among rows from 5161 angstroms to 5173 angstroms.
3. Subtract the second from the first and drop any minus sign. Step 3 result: 88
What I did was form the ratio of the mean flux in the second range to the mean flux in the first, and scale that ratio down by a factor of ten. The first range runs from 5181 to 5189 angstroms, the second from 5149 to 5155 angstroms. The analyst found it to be 0.126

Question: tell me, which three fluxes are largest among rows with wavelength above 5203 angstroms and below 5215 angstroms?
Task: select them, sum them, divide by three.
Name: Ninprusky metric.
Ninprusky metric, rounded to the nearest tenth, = 21.7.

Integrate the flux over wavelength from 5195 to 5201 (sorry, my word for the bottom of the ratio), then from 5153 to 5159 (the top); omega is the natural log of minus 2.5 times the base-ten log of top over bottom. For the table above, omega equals -3.1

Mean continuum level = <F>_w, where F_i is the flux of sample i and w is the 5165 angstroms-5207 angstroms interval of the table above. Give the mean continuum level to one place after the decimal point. 18.4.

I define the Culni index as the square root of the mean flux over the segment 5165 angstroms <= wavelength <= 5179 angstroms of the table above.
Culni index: 4.19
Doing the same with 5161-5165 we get 4.49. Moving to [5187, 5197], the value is 4.37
